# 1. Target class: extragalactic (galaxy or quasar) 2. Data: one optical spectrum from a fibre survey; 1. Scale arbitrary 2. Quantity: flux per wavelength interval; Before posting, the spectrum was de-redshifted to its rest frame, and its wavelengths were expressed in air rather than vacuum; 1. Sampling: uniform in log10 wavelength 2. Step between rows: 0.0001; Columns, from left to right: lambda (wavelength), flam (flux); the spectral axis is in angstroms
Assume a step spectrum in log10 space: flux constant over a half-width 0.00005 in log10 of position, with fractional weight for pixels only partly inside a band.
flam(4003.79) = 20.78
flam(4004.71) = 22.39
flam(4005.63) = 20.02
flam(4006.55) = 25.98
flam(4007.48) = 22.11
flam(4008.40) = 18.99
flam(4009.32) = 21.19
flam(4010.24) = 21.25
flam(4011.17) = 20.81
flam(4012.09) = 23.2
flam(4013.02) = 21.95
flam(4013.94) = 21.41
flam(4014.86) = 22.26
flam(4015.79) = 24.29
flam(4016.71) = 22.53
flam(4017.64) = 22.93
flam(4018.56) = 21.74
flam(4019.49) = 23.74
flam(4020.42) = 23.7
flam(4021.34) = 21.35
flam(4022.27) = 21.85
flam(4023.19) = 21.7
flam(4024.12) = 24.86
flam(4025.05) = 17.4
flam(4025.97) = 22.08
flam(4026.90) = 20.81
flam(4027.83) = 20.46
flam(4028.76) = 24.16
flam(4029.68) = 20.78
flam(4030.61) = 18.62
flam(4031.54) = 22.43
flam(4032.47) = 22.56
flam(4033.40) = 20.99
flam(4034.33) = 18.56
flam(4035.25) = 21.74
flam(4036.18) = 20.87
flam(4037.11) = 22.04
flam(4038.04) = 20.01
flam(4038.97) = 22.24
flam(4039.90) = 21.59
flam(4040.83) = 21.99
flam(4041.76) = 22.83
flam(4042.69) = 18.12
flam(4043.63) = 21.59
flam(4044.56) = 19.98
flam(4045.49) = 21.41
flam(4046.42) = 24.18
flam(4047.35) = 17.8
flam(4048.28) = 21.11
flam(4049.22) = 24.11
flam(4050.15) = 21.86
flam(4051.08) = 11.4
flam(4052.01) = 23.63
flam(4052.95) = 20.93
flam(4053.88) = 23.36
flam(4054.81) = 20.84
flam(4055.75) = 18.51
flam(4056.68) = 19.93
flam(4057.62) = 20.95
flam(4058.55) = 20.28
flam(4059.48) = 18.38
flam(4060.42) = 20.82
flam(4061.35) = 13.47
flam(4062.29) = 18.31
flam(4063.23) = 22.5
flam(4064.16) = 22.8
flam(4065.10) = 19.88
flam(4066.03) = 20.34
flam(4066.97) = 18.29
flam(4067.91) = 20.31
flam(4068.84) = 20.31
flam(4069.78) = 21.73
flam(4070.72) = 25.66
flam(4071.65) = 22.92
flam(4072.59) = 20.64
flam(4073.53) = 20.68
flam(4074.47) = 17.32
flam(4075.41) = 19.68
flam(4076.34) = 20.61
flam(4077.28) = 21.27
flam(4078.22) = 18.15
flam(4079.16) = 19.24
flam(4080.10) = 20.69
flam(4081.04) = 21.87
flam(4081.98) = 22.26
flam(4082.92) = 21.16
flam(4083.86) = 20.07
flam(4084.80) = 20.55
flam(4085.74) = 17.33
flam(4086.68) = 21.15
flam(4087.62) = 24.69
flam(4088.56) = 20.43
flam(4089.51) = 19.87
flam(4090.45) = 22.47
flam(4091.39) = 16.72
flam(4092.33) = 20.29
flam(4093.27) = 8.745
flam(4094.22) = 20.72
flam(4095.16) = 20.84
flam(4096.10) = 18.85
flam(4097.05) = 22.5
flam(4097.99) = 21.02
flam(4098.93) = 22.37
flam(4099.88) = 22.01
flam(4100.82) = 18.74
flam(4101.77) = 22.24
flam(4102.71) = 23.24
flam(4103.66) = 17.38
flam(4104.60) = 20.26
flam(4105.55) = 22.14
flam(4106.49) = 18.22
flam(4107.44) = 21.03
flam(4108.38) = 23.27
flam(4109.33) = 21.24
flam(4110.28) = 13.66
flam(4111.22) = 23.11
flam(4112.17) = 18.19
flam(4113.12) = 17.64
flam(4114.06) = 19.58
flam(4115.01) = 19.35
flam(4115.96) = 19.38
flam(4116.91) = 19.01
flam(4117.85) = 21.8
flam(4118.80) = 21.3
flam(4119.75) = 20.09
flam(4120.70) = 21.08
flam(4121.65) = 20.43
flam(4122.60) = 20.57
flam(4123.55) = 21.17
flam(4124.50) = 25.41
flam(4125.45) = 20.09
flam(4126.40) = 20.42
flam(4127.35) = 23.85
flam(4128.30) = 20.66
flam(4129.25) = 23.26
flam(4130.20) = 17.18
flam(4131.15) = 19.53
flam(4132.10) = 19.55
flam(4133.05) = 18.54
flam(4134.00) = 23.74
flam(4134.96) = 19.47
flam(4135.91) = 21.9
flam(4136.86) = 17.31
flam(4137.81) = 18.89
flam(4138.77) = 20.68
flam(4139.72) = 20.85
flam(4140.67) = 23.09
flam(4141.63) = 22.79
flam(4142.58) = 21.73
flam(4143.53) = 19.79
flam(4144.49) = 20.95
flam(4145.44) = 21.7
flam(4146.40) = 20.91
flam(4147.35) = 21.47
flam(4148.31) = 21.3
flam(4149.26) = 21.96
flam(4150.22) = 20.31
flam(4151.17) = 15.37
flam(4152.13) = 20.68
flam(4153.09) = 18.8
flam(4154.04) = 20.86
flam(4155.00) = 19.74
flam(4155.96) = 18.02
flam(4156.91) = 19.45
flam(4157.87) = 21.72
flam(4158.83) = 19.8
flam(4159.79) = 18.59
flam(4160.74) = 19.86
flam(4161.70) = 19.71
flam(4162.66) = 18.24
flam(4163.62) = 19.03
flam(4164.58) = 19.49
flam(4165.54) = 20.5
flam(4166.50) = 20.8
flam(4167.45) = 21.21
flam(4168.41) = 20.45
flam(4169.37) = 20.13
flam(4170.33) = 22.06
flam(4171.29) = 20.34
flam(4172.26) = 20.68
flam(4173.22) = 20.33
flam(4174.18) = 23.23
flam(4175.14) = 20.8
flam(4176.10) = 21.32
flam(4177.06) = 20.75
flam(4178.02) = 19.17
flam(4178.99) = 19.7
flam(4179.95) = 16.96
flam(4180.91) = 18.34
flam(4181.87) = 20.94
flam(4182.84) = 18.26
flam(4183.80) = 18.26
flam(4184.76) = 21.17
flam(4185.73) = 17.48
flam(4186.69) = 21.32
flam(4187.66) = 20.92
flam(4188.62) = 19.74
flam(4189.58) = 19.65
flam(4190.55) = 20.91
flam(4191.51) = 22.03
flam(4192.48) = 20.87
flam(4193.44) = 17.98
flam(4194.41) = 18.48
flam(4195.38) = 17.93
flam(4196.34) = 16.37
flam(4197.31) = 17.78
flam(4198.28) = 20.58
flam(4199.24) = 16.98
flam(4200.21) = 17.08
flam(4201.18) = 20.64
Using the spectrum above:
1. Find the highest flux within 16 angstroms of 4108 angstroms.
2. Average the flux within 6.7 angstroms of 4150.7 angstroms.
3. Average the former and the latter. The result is 21.7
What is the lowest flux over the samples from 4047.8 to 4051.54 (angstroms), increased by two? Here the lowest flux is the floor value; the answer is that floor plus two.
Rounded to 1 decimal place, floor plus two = 13.4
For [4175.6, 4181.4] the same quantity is 19.0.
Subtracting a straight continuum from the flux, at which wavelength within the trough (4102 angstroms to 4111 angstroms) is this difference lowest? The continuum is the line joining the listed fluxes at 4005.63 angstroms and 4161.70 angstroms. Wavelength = 4110.28 angstroms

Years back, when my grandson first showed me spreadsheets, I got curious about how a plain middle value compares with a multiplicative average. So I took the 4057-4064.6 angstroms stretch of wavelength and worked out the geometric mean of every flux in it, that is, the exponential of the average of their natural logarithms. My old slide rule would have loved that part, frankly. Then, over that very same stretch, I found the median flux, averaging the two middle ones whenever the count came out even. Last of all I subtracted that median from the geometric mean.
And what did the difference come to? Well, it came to -1.09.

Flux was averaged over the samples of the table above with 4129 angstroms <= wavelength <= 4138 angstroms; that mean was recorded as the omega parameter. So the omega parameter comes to 19.9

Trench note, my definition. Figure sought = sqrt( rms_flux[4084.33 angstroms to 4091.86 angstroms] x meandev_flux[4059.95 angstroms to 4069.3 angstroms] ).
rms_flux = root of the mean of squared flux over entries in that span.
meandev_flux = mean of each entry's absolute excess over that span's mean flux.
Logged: 6.1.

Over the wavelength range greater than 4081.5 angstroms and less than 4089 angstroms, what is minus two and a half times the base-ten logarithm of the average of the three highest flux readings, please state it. -3.39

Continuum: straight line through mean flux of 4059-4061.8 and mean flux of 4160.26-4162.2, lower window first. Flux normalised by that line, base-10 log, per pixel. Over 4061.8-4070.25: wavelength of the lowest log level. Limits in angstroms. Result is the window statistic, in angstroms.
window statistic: 4066.97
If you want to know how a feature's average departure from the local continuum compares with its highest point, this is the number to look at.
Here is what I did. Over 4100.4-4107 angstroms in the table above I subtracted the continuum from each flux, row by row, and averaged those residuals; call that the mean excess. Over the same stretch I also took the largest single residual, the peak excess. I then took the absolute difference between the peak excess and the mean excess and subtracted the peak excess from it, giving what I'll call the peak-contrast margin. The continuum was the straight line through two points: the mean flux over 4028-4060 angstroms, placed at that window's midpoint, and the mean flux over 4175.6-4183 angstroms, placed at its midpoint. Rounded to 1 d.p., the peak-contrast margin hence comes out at -0.1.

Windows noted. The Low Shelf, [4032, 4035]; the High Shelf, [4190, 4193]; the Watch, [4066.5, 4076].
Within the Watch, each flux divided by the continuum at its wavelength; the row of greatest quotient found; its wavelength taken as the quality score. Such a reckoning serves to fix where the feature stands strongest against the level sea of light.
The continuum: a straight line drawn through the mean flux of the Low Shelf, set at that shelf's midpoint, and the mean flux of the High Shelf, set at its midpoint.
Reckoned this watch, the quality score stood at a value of 4070.72 angstroms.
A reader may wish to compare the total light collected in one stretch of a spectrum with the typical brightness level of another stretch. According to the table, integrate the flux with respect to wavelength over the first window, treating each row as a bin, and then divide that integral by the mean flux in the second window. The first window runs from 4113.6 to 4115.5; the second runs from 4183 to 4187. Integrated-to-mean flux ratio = 1.9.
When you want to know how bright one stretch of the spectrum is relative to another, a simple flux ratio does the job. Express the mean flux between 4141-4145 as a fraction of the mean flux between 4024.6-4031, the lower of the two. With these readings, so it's 1.03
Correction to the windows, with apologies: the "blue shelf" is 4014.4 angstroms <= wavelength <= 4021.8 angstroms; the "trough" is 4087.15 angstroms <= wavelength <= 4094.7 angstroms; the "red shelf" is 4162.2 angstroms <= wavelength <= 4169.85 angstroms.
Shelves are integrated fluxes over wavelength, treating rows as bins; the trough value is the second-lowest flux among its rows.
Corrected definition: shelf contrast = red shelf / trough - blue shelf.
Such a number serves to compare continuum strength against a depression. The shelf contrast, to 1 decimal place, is -159.7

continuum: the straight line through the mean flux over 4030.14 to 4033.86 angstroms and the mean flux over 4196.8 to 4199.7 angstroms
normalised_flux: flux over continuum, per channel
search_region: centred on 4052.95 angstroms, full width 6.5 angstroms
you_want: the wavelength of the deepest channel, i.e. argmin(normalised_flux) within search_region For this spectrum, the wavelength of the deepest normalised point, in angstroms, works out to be 4051.08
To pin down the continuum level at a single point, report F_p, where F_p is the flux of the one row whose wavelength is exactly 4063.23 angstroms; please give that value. 22.5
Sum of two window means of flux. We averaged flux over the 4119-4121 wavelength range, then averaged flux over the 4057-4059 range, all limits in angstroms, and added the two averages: 41.2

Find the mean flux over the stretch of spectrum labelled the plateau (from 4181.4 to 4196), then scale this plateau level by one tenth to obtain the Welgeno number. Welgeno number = 1.97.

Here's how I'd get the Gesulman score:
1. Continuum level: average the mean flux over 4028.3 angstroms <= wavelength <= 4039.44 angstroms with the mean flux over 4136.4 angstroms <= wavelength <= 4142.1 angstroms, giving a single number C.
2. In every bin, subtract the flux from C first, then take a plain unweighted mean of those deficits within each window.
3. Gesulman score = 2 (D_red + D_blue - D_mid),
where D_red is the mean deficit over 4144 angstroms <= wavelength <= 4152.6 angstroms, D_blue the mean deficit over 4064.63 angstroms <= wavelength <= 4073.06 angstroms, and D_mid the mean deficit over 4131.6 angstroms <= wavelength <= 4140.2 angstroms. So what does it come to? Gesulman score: -1.2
